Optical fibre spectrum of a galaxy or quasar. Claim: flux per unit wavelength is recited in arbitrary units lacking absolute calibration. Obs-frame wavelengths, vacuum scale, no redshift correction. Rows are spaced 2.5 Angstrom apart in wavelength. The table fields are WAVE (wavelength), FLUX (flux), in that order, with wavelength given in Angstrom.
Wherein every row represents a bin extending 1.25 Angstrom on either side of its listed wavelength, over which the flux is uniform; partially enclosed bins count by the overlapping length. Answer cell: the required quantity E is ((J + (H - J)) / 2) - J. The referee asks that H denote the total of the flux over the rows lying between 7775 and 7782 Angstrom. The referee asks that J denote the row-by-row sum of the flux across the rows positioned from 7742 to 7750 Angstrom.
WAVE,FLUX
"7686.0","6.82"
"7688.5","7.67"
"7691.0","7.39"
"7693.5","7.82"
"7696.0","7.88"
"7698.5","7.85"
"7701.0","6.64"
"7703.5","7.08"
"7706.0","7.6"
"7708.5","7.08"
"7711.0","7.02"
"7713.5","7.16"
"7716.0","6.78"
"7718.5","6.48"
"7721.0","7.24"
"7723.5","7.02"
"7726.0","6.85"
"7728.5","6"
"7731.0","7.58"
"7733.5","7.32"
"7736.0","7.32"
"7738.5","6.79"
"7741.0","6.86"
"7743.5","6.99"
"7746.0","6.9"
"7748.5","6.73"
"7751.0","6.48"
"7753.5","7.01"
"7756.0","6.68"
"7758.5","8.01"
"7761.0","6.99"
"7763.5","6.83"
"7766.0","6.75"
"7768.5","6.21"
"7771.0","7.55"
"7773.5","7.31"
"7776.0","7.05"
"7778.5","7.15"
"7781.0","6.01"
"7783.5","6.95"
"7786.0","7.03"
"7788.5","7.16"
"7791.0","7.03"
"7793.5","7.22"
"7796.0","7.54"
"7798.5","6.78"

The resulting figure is -10.5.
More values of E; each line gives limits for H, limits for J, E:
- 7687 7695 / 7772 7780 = -10.1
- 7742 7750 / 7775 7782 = -9.9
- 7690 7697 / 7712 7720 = -8.9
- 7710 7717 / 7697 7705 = -11.1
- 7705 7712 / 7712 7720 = -9.6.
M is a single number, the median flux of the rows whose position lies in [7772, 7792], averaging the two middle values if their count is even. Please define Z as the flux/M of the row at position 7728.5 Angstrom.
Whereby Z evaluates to 0.85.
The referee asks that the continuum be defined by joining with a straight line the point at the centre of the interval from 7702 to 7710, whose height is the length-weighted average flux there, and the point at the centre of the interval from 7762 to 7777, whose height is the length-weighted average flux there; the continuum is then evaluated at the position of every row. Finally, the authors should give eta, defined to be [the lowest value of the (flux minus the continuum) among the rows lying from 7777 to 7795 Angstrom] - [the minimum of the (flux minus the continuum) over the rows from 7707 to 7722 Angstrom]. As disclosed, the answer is -0.2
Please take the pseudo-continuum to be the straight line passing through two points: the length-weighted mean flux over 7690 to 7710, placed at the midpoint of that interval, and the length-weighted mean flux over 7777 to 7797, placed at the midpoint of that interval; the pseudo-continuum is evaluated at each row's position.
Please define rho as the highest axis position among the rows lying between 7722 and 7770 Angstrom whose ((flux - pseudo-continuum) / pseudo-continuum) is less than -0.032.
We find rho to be 7768.5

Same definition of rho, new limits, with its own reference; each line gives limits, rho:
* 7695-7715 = 7711.0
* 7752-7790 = 7781.0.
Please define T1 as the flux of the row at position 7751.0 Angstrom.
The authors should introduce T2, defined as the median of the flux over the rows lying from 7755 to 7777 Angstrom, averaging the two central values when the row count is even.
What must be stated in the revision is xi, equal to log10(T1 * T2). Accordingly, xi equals 1.66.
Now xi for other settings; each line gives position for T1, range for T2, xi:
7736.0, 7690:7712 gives 1.73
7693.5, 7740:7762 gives 1.73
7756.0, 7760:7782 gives 1.67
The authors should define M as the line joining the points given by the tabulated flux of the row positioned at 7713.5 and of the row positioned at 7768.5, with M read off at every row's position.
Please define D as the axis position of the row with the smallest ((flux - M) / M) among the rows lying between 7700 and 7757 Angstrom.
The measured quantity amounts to 7728.5 Angstrom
